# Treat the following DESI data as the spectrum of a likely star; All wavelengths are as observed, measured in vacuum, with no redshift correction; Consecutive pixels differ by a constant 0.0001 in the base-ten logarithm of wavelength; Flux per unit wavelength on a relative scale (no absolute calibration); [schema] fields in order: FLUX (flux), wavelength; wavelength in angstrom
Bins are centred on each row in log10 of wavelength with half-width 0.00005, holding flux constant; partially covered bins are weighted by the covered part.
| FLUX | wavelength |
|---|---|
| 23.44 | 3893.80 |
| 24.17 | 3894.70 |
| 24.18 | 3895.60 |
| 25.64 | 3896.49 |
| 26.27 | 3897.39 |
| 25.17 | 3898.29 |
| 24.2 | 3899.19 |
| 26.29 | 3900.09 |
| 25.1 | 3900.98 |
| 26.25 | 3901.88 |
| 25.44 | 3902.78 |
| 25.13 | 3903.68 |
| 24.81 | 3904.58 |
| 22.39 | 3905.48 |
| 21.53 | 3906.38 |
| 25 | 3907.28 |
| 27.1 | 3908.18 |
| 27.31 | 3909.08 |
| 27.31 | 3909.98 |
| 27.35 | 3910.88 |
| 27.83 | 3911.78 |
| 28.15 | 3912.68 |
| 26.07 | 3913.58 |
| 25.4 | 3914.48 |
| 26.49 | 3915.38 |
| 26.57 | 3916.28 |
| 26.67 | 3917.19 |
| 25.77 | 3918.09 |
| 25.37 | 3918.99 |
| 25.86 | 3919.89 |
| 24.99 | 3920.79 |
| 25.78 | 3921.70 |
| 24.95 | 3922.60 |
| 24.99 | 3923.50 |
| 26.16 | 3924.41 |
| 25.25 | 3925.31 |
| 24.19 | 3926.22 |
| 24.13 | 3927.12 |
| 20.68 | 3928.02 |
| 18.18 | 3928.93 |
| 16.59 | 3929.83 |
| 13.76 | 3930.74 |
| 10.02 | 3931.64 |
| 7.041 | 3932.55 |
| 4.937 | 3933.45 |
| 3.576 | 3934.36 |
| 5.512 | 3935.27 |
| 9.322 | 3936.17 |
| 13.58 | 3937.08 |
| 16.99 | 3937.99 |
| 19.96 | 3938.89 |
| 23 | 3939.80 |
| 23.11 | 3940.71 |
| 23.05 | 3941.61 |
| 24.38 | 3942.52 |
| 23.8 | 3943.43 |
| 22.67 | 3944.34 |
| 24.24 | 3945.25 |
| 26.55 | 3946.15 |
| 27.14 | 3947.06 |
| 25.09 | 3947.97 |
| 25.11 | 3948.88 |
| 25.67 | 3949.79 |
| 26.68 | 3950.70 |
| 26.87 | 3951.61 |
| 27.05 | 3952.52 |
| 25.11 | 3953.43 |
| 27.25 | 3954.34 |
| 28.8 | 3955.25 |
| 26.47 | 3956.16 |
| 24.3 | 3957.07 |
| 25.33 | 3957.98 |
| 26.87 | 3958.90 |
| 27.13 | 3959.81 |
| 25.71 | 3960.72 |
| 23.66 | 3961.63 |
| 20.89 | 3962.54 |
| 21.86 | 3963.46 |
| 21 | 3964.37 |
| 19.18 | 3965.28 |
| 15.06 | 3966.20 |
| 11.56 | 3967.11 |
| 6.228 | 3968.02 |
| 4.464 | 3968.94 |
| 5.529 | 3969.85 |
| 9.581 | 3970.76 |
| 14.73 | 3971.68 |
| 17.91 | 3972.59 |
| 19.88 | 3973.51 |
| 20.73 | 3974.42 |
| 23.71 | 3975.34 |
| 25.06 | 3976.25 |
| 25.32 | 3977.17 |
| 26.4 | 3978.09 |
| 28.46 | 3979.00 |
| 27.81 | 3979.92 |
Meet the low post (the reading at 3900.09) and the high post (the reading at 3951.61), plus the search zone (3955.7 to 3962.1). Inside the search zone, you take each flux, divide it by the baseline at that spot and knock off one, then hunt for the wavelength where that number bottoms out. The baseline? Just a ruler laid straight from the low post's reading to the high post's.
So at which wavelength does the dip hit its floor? 3961.63 angstrom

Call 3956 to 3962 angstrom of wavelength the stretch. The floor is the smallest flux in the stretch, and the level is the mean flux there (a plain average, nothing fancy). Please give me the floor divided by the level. 0.92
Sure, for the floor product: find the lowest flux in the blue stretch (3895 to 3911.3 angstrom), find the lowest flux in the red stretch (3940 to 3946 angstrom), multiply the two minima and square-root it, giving 22.1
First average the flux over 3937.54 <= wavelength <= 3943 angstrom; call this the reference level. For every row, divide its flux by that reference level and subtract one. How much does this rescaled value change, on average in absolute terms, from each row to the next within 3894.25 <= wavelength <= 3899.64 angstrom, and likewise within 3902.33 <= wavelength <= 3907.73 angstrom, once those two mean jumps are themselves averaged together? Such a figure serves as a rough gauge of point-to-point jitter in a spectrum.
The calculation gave 0.053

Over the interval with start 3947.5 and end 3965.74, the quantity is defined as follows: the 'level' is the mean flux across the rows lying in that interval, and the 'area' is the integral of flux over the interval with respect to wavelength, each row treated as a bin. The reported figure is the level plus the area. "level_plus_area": 481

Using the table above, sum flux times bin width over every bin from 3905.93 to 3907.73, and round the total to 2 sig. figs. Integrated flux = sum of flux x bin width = 42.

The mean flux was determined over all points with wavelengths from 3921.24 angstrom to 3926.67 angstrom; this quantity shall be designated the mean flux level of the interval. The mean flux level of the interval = 25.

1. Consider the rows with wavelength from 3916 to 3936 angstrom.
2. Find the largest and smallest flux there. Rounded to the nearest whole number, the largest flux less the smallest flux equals 23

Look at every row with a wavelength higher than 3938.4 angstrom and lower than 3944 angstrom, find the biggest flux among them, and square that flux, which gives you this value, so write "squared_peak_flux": 594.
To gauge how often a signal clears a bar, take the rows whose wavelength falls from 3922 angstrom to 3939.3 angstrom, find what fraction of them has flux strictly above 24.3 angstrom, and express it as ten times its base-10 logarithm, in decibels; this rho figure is -7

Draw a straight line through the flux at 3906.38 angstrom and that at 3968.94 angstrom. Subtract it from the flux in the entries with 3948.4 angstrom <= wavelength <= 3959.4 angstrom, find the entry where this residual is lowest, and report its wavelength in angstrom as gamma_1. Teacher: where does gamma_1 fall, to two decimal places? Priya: 3948.88 angstrom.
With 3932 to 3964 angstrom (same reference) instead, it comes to 3934.36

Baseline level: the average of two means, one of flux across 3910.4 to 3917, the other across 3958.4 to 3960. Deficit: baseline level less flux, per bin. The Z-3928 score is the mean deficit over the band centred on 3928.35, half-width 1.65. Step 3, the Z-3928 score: 7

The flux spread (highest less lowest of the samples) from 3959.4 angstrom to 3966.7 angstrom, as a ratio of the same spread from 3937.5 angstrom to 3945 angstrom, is 1.6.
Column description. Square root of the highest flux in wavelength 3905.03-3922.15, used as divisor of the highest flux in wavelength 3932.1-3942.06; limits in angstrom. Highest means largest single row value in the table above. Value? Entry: 4.36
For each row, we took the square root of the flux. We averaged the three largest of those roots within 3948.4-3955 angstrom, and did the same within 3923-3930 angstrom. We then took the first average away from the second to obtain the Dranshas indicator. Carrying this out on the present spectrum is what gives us -0.16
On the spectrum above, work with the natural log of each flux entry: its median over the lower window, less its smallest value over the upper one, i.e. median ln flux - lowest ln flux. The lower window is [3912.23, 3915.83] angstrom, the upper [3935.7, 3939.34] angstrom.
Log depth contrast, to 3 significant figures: 1.04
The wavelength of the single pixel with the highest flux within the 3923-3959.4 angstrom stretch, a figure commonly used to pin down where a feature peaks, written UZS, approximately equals 3955.25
